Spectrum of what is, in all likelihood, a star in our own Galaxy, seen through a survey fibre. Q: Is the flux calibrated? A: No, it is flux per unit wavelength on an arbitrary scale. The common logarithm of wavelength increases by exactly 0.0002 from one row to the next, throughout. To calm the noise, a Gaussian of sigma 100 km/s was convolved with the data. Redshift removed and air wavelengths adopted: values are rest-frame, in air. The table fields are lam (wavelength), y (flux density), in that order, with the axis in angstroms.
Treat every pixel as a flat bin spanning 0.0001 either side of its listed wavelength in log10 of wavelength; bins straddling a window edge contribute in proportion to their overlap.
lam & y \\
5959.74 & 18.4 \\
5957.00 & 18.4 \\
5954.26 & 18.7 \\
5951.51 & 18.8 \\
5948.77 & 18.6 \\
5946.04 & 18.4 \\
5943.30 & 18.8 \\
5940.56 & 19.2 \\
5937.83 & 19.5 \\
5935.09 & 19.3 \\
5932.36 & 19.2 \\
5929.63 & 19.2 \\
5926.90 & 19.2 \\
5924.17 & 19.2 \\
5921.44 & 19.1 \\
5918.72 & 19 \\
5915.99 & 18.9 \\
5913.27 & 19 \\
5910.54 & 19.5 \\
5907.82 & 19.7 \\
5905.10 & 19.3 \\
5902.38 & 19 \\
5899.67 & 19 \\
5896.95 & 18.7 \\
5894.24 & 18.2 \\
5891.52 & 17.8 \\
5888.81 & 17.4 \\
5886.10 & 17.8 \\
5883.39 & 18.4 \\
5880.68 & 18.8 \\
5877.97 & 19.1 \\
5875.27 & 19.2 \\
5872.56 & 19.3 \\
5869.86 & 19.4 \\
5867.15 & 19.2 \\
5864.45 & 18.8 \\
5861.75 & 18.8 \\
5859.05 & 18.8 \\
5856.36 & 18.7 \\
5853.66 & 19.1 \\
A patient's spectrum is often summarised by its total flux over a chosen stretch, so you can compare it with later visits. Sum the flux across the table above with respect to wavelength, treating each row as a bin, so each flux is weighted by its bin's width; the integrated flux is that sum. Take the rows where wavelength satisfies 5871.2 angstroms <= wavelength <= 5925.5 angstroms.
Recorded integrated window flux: 1022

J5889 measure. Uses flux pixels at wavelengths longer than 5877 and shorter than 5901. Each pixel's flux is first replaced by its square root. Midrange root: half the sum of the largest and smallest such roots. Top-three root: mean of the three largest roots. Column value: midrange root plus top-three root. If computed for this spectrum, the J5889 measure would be 8.63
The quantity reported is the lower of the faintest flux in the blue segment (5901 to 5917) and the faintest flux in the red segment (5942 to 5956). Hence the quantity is 18.40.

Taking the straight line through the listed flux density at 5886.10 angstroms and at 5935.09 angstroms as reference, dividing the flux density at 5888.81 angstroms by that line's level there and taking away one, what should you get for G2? -0.027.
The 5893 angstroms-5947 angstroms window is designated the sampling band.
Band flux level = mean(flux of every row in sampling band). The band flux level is 19.1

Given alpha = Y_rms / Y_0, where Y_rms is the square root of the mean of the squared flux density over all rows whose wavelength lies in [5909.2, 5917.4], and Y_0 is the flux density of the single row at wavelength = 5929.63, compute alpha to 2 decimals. 1.00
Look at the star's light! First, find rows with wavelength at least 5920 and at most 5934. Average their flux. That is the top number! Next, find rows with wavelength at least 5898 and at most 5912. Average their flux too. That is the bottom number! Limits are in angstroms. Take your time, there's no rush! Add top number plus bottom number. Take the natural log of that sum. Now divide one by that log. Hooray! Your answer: 0.274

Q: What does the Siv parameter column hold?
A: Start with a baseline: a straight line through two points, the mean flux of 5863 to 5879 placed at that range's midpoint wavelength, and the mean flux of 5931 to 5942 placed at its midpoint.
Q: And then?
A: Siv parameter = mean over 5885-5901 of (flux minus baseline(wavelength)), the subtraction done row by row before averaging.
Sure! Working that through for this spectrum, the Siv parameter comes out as -1.1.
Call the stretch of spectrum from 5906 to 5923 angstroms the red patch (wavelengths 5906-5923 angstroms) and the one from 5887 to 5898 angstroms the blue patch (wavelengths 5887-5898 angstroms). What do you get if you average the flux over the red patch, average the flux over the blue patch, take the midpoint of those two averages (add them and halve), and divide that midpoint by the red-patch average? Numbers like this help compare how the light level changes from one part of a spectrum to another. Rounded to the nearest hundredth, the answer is 0.97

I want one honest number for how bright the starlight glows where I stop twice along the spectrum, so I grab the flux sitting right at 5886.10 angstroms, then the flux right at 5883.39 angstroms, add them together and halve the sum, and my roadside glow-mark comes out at 18.1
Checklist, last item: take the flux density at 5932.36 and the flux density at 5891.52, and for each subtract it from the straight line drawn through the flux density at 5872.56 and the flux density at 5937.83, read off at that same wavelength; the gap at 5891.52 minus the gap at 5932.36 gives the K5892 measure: 1.3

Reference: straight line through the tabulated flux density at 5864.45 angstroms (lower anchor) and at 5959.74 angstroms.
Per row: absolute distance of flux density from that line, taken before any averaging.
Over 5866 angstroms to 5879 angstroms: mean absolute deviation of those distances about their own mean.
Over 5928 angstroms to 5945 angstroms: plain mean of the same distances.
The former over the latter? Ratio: 0.12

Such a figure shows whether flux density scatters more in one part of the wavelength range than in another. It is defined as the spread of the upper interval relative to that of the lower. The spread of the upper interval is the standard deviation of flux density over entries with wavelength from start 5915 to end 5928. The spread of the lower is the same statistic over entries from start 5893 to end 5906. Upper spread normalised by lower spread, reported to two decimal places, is 0.31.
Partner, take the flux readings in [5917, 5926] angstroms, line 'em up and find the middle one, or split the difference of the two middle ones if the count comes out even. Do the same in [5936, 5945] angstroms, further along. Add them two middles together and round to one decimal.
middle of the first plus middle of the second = 38.3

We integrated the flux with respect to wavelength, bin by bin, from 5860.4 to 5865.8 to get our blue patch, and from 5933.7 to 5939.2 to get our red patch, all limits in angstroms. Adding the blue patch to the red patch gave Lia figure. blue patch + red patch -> 208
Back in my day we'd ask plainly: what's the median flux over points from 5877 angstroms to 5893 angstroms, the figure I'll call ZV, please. 18.1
